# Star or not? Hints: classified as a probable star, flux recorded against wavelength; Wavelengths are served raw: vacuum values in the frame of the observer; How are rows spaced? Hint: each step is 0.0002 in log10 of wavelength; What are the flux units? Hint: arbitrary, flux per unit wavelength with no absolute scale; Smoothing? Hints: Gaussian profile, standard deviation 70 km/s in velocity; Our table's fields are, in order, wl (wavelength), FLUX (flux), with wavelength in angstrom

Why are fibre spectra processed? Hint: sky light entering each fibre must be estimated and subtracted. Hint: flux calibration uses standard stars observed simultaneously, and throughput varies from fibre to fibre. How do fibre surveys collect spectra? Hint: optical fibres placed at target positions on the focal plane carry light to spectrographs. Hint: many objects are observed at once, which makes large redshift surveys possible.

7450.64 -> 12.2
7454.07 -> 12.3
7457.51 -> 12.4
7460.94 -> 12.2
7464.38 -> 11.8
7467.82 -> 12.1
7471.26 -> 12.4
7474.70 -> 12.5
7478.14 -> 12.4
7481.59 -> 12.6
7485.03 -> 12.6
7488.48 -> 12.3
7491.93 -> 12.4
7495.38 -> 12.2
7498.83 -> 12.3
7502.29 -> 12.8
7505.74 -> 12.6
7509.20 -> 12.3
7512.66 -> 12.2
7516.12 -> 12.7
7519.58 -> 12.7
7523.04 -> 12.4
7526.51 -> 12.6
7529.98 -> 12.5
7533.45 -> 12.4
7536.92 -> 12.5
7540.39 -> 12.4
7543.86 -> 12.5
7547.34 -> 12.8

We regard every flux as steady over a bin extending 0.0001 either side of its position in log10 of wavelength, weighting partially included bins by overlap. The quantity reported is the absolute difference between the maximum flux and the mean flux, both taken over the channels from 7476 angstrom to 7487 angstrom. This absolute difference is 0.07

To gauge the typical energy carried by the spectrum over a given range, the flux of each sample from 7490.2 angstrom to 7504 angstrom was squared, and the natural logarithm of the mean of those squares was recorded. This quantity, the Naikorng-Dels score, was 5.04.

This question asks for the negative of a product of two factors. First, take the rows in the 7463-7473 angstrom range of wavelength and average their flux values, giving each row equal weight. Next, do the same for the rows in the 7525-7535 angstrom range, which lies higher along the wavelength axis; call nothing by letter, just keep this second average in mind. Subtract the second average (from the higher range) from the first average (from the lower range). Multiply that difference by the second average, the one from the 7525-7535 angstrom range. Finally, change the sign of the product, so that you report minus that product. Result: 5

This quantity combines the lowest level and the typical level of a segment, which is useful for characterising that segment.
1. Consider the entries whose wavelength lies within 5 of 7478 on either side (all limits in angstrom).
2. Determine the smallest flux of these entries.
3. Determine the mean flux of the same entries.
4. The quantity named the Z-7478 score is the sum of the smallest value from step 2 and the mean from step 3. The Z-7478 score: 24.9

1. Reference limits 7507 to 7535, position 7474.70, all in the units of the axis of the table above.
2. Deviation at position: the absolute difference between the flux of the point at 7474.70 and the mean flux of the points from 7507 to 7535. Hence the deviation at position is 0.03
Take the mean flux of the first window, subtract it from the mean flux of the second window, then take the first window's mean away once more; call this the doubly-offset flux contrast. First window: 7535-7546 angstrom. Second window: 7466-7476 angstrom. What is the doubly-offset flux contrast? -12.6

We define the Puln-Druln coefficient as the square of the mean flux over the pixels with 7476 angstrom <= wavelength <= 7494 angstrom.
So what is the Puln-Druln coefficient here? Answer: 155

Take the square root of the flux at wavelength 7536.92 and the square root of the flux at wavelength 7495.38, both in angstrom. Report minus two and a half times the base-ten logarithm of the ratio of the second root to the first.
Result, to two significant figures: 0.013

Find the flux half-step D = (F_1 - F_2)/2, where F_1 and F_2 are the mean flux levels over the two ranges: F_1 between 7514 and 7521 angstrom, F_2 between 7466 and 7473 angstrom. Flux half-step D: 0.22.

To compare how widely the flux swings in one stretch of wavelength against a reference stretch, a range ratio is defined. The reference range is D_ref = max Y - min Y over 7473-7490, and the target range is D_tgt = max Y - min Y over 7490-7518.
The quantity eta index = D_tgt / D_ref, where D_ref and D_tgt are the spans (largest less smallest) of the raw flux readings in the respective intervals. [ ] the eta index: 2.00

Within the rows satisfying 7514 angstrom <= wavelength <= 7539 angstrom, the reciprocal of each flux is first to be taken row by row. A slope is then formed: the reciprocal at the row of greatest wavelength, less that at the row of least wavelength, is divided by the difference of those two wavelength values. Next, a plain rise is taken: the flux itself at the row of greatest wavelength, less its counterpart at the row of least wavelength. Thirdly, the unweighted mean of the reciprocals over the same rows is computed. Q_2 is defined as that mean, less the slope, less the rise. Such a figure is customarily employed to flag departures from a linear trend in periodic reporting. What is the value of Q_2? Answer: 0.28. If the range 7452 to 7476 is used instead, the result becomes -0.12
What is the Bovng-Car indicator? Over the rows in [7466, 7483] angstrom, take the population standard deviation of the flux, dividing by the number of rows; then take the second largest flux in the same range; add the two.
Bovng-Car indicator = 12.7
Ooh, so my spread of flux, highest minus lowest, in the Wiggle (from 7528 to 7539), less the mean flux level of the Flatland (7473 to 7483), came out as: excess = -12.4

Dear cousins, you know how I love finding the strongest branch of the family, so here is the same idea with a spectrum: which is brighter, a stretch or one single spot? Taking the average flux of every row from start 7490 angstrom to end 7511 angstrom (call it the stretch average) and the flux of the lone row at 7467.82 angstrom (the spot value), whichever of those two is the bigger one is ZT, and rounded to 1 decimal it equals 12.4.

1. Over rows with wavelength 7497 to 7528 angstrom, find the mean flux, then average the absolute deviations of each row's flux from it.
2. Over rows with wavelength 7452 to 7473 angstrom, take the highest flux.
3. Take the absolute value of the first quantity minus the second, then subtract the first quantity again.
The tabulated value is 12.02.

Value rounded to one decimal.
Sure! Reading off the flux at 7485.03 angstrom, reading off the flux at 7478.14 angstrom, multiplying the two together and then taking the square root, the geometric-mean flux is 12.5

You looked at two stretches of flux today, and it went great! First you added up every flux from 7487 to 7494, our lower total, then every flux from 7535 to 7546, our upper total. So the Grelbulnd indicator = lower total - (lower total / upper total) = 24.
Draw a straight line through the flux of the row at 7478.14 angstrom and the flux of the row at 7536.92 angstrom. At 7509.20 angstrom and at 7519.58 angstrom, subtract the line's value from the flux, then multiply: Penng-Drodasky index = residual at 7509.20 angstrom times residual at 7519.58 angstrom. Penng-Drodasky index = -0.04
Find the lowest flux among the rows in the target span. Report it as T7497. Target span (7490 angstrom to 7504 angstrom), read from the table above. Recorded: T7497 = 12.2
